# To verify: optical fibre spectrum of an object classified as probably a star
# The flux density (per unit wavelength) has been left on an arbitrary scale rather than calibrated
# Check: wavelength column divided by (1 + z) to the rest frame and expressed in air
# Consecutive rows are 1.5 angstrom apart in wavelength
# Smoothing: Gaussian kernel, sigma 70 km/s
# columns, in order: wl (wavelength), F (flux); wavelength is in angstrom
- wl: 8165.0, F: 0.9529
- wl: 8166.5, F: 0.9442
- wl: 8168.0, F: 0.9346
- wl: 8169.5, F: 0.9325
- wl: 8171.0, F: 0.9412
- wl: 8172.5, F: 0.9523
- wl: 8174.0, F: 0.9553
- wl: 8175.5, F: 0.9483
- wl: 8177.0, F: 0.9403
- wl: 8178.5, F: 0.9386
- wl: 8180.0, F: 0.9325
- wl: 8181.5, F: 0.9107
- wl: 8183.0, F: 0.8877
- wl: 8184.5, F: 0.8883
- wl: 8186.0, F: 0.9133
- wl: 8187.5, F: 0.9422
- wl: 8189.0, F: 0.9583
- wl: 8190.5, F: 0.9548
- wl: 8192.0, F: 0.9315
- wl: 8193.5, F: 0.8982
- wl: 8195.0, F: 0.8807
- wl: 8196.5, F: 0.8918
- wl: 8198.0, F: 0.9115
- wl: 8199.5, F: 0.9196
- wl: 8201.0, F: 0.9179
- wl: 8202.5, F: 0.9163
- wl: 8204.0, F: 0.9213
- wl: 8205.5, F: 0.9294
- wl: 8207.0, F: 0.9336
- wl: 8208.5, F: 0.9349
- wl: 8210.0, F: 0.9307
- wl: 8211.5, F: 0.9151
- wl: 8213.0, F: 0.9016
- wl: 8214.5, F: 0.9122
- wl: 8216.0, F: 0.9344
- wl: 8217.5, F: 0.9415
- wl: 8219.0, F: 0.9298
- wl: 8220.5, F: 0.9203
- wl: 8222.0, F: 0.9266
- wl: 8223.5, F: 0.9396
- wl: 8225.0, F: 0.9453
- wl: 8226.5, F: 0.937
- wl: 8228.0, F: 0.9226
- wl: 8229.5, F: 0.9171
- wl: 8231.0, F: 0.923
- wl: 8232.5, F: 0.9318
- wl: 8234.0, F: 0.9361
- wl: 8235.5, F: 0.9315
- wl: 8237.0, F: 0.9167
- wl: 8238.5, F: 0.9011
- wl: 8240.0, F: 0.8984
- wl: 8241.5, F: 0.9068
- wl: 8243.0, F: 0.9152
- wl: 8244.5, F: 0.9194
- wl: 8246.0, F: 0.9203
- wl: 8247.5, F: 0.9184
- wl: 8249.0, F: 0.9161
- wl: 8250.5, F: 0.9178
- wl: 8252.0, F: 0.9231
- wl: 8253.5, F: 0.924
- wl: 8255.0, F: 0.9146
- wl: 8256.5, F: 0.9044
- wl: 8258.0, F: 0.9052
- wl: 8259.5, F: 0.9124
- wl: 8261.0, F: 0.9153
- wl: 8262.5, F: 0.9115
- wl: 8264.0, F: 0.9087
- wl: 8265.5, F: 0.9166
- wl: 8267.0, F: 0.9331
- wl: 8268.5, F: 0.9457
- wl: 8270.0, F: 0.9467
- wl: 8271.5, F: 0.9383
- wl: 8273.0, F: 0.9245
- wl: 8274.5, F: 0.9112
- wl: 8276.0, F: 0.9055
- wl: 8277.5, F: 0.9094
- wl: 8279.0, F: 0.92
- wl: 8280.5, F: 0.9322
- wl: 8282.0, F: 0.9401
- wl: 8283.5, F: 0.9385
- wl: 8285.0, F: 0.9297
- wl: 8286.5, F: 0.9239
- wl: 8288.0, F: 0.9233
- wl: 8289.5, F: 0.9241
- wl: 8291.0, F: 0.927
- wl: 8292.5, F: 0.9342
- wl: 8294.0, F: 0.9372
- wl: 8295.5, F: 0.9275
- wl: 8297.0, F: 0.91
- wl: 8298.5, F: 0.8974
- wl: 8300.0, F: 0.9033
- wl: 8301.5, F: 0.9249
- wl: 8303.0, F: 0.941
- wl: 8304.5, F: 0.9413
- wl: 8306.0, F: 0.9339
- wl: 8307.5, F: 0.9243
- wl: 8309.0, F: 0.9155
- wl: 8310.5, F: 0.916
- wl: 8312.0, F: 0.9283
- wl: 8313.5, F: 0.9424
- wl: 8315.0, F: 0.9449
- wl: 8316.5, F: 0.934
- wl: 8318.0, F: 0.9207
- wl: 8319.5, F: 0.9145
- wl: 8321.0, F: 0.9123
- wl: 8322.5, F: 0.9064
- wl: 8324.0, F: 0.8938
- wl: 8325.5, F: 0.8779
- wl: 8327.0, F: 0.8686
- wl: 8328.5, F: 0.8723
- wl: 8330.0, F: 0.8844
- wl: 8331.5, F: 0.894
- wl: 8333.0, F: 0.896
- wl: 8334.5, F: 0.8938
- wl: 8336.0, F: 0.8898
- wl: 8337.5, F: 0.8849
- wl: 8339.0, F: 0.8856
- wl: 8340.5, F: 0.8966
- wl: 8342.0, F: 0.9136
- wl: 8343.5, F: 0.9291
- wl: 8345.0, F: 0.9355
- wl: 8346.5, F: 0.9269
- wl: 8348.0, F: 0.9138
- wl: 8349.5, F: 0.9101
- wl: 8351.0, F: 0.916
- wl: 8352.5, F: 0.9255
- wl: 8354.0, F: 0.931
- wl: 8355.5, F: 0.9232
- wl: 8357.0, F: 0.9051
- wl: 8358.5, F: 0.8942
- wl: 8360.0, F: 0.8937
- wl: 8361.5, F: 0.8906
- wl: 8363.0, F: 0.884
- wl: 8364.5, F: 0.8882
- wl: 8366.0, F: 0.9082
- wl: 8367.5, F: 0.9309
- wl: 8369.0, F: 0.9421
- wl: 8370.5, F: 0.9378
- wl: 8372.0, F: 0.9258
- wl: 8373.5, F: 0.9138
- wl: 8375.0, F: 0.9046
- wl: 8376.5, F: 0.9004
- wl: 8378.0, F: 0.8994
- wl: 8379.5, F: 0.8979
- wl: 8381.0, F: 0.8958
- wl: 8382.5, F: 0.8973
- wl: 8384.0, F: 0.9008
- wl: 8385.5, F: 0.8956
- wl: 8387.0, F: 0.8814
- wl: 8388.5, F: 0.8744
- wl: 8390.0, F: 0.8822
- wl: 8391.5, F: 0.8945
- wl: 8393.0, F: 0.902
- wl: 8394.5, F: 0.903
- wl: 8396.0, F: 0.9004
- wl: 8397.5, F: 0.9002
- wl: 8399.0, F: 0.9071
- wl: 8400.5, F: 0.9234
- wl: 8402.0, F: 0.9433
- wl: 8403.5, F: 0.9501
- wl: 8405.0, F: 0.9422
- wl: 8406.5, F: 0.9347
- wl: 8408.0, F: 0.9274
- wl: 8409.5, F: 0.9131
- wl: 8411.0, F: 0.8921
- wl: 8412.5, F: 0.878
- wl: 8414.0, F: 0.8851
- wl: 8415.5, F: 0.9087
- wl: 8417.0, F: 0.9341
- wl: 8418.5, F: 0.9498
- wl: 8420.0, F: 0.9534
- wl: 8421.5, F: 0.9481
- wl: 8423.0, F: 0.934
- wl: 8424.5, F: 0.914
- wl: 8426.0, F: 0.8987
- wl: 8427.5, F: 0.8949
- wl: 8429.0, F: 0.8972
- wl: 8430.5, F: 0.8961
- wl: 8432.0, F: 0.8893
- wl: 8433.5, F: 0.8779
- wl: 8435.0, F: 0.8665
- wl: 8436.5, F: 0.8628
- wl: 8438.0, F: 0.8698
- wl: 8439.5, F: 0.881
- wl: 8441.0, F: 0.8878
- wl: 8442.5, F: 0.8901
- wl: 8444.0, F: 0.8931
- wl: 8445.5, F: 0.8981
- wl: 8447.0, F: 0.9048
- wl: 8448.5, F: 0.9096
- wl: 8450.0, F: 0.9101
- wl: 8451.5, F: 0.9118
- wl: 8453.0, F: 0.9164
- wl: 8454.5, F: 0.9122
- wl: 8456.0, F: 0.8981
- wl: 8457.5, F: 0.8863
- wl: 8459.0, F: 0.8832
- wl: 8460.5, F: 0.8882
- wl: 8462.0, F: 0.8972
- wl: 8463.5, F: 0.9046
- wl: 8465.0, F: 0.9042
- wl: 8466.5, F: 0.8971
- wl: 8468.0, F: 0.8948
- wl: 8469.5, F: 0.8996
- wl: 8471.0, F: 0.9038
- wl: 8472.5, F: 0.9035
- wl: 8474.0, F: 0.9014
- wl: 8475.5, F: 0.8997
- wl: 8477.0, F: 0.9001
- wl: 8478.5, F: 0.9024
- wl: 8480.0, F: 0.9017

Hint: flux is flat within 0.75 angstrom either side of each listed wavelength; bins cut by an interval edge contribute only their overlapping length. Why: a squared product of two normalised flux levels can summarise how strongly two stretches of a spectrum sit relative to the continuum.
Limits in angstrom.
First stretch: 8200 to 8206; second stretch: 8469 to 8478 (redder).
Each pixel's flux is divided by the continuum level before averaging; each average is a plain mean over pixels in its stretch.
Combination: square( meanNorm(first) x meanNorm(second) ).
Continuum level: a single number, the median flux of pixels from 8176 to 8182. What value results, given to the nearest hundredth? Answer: 0.90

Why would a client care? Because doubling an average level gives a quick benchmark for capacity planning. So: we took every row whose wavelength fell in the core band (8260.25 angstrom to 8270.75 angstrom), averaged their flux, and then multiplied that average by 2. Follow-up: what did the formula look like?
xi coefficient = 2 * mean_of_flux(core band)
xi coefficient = 1.85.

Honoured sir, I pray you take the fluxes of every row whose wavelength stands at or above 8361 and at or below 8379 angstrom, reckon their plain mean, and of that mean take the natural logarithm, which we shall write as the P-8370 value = -0.094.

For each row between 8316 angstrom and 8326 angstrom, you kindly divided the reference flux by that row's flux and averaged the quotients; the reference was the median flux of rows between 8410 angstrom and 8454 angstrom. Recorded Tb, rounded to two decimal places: 0.99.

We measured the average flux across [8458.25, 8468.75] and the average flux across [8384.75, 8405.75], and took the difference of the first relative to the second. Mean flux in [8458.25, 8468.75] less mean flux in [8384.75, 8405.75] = -0.012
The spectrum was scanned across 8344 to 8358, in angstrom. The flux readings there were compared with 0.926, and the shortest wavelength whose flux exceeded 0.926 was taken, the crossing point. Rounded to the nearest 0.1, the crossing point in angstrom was 8345.0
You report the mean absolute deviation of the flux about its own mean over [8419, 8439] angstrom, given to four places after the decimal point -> 0.0229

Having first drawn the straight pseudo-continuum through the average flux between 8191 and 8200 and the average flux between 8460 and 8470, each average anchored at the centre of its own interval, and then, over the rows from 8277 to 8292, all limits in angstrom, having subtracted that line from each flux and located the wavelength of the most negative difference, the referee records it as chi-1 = 8277.5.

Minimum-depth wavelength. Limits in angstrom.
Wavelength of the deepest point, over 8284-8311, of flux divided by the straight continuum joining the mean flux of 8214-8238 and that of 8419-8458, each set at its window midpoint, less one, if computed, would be 8298.5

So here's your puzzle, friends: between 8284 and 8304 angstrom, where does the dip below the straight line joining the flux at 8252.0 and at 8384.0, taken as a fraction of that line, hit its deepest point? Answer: 8298.5 angstrom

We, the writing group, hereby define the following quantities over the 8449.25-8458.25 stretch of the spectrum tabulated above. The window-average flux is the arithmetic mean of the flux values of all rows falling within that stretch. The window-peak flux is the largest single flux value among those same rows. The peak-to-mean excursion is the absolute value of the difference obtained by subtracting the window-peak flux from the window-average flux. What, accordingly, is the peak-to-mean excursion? 0.011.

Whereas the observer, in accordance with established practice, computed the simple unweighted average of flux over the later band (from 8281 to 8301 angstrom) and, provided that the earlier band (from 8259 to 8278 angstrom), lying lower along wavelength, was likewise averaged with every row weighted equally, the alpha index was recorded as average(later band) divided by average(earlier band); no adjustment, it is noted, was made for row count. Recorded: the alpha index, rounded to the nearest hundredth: 1.00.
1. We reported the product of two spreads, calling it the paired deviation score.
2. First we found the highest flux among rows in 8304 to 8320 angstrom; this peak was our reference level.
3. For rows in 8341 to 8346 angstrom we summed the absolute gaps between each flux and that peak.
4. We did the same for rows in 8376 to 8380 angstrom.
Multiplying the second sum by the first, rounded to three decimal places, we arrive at 0.008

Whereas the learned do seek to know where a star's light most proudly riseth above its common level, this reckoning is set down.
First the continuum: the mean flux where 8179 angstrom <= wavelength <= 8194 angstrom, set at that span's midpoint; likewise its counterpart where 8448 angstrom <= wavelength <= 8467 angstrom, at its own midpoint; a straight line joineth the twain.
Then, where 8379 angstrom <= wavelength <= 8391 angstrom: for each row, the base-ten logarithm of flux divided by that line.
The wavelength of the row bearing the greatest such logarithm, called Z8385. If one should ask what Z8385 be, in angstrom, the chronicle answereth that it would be 8384.0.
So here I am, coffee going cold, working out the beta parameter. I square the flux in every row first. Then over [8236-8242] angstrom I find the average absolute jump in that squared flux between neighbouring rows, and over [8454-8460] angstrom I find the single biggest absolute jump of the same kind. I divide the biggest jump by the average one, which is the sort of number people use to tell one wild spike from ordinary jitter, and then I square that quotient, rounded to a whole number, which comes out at 3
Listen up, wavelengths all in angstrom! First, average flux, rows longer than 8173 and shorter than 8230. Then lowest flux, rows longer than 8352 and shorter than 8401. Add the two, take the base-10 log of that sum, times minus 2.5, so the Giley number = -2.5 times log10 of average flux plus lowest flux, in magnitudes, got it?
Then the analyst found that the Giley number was -0.638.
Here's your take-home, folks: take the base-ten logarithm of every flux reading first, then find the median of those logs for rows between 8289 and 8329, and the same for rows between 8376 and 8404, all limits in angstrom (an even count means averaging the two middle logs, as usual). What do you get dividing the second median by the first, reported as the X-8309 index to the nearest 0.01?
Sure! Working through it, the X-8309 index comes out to 1.33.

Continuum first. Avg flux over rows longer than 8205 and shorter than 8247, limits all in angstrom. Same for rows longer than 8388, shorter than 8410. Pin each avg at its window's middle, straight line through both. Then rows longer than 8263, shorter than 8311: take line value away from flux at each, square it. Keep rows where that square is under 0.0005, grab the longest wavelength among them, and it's 8310.5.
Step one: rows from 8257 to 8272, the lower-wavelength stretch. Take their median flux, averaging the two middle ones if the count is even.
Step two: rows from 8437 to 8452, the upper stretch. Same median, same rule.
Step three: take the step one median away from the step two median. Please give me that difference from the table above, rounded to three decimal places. -0.020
